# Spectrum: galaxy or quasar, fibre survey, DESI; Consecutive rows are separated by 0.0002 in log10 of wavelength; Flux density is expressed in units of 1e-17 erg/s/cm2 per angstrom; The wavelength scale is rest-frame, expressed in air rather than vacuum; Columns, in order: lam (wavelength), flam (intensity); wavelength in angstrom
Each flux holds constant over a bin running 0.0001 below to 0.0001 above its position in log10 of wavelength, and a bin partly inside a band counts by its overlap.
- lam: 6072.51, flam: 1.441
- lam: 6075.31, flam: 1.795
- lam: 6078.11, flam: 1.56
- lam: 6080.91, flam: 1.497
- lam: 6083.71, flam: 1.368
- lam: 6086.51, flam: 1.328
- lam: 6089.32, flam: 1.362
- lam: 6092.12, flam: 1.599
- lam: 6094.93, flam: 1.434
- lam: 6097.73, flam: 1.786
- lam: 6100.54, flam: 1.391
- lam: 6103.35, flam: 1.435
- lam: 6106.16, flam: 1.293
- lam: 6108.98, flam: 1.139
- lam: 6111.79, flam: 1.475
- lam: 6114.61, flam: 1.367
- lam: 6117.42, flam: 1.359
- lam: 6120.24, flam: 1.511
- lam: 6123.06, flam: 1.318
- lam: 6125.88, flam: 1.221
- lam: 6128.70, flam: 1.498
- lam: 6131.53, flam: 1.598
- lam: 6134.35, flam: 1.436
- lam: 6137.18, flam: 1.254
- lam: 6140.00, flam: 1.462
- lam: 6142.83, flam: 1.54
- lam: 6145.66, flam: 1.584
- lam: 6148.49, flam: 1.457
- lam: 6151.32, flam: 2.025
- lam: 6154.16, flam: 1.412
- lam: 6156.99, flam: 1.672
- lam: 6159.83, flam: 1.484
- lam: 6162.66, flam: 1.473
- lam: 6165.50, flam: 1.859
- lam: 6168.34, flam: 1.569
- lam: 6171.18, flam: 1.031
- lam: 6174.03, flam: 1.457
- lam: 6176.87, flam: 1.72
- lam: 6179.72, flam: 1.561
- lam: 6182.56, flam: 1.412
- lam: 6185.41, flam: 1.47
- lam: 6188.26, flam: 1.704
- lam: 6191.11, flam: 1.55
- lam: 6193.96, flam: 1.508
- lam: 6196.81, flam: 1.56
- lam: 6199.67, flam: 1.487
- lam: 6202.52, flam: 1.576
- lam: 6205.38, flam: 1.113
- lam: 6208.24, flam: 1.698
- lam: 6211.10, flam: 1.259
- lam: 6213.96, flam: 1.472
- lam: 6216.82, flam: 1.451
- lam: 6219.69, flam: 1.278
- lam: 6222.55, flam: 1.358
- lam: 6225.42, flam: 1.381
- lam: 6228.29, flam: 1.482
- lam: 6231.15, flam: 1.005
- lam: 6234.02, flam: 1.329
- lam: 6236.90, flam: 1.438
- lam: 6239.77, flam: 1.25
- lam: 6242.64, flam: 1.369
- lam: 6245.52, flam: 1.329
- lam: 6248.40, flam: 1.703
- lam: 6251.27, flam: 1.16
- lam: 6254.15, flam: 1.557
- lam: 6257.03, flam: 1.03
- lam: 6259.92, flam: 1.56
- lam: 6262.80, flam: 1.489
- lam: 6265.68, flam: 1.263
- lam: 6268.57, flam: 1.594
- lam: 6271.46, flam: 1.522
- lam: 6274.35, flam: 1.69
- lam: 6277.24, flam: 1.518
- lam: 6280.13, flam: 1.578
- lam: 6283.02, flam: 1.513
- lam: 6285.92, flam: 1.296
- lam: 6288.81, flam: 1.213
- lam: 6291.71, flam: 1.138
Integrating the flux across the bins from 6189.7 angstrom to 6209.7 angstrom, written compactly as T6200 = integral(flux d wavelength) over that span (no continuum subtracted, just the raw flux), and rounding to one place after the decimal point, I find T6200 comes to 30.0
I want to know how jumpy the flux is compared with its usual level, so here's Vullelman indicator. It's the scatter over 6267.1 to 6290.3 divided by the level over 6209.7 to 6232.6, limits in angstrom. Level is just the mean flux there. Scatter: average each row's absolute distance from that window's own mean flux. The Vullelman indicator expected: 0.088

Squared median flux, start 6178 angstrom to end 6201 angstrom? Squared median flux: 2.34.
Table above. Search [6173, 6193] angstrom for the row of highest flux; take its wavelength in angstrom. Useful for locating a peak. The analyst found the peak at 6176.87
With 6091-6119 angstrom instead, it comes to 6097.73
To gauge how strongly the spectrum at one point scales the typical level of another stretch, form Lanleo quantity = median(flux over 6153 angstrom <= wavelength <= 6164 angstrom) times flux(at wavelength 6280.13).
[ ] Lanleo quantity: 2.3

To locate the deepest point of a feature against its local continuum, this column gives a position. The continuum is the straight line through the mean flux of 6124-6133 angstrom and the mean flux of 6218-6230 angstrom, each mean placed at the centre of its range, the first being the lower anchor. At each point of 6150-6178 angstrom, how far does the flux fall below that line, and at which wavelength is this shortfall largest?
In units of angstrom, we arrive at 6171.18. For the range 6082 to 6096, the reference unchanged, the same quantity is 6086.51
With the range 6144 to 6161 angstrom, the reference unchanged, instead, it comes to 6154.16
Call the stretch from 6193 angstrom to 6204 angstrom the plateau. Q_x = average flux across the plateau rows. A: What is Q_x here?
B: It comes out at 1.53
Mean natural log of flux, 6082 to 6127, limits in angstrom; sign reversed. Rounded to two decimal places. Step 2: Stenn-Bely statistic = -0.33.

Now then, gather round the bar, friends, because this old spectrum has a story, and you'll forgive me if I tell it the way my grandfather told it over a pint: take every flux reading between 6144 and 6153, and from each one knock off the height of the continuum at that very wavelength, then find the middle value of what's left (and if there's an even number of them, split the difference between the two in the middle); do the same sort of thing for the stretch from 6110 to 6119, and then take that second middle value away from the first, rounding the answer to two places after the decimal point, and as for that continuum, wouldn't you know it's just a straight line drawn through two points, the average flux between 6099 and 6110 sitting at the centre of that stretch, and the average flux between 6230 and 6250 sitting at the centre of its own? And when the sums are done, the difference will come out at 0.21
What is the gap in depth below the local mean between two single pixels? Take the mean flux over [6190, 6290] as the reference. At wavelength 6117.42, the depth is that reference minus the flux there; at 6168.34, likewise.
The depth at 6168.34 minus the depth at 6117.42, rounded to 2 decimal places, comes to -0.21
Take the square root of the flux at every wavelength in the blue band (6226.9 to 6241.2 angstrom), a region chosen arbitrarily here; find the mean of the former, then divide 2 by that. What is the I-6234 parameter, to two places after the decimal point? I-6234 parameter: 1.76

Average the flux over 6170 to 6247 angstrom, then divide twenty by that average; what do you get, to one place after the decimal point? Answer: 14.1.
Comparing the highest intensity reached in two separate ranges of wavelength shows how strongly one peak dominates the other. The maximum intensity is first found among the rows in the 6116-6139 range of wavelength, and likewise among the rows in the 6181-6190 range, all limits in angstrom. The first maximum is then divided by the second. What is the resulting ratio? 0.94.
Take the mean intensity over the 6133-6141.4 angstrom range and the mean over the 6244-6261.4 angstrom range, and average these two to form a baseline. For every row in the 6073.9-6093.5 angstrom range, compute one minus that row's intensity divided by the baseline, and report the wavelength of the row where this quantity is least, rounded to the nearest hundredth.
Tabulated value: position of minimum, 6075.31 angstrom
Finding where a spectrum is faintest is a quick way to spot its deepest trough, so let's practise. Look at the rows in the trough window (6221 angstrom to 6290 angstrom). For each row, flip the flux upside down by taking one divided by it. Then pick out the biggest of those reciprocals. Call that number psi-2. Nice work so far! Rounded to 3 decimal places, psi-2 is 0.995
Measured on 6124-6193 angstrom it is 0.970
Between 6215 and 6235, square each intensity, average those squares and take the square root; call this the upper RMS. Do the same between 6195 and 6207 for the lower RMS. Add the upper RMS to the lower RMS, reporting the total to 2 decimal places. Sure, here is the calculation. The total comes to 2.78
